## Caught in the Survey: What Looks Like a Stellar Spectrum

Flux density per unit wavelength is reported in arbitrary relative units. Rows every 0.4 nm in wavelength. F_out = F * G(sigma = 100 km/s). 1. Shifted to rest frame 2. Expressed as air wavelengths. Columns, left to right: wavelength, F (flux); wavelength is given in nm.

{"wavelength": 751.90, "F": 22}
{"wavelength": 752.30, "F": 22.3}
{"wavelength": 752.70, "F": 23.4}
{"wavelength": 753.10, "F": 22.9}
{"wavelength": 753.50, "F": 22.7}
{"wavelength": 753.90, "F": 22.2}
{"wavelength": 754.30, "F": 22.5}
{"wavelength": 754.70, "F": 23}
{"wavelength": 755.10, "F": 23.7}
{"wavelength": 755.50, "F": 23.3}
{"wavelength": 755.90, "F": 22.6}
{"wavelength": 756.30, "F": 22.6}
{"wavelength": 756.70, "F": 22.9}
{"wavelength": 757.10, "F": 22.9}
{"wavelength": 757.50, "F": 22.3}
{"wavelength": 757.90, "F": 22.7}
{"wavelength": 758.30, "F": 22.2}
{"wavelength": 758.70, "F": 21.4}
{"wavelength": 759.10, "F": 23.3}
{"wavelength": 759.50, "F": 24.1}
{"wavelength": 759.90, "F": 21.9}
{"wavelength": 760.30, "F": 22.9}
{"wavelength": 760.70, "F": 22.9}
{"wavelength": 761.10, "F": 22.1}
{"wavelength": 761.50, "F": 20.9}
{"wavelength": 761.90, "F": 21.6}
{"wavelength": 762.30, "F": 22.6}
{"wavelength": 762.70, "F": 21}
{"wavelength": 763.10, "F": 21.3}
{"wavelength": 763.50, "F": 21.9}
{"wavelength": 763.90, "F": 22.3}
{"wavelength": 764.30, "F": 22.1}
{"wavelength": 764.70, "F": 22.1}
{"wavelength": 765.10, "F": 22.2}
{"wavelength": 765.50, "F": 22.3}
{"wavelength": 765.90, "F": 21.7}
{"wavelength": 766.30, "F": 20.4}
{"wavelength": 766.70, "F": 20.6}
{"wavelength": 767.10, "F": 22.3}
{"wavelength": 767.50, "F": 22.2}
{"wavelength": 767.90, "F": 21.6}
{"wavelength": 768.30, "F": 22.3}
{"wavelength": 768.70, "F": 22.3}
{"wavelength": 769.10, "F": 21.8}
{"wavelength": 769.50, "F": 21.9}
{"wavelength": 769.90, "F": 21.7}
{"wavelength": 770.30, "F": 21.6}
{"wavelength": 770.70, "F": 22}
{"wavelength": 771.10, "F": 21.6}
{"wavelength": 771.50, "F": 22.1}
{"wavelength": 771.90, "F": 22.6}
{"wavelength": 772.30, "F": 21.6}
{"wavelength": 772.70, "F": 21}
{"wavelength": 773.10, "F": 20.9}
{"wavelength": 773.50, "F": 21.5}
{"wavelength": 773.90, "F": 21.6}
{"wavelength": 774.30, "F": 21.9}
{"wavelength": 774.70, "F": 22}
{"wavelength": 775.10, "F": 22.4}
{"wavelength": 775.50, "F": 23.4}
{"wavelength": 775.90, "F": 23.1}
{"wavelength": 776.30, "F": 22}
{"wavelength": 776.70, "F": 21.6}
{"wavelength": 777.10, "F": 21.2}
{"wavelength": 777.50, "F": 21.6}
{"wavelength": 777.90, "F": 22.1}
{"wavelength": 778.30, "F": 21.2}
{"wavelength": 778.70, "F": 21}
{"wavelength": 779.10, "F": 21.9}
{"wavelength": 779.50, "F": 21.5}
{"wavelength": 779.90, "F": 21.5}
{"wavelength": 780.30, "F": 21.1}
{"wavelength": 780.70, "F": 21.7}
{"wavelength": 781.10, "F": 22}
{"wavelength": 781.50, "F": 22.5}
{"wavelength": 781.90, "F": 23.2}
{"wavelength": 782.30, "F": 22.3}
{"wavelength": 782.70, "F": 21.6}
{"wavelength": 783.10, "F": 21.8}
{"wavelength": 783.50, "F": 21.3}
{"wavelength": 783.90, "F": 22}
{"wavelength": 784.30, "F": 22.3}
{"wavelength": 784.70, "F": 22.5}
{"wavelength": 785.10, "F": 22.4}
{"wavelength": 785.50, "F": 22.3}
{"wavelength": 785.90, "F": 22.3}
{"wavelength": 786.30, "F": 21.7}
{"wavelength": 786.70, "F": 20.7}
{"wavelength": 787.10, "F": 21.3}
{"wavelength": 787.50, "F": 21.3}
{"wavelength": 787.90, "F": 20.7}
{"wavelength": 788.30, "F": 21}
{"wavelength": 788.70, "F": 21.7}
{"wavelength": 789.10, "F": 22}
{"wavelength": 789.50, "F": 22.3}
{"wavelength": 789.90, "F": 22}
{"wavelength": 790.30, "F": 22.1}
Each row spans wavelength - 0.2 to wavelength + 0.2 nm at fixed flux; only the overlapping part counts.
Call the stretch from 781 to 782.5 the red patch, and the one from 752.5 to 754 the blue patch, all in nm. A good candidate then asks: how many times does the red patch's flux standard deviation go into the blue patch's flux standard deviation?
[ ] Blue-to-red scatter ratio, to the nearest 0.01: 0.97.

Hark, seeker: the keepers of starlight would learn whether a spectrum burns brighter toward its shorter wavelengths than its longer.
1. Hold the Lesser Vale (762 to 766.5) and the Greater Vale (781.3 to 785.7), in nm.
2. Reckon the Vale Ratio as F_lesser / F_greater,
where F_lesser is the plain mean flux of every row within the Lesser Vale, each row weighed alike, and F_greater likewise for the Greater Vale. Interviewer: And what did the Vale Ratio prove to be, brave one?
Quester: 0.98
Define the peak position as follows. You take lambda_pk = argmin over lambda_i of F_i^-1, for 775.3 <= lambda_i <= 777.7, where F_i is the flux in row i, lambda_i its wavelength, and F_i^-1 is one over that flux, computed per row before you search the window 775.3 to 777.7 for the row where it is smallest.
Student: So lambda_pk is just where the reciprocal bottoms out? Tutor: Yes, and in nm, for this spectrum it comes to 775.50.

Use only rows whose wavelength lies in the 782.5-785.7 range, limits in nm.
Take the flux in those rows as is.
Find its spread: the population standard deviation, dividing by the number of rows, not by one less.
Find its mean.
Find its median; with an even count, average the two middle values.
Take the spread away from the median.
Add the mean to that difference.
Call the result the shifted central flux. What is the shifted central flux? 43.8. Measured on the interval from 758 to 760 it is 43.8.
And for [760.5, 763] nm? 42.9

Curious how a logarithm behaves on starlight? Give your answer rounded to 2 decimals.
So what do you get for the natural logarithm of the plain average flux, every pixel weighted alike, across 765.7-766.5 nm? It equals 3.05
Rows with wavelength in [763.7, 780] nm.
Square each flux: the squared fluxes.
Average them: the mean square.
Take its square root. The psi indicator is 21.8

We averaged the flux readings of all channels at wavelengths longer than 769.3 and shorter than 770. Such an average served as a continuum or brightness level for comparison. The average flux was 21.8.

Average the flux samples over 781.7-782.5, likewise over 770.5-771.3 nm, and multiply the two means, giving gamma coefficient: 496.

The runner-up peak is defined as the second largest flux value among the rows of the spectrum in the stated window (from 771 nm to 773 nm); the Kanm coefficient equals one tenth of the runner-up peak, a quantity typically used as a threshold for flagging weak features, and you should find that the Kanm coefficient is 2.21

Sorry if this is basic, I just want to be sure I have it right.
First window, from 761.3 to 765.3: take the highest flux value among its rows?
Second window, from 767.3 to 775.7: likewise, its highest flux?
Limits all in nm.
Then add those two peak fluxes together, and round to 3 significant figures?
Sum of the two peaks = 46.0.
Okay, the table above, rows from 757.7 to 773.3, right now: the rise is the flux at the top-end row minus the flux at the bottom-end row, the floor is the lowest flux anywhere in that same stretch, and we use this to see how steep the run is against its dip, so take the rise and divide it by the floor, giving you -0.09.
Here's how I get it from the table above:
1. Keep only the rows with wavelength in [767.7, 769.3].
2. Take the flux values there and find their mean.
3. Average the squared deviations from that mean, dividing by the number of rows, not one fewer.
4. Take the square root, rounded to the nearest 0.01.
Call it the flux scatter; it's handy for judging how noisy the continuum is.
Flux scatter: 0.31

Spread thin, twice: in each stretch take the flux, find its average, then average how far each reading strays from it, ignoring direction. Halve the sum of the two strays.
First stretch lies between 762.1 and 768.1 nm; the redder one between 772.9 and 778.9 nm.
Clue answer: 0.54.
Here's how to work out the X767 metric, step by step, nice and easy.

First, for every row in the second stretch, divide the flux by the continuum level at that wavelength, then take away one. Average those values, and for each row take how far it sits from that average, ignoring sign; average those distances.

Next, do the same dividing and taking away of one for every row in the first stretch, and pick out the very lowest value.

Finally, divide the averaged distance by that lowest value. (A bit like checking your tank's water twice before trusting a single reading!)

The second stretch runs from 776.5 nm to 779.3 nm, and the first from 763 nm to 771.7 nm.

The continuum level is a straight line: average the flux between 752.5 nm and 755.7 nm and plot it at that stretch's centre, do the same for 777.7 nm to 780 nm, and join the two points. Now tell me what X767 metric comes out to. -0.18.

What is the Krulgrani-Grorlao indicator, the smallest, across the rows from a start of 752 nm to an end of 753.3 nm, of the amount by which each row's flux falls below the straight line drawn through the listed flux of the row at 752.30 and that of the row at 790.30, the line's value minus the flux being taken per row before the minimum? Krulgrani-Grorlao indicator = -1.1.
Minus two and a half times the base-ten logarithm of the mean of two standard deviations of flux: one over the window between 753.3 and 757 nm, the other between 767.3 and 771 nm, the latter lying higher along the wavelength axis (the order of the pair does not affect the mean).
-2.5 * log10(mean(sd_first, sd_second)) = 1.1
